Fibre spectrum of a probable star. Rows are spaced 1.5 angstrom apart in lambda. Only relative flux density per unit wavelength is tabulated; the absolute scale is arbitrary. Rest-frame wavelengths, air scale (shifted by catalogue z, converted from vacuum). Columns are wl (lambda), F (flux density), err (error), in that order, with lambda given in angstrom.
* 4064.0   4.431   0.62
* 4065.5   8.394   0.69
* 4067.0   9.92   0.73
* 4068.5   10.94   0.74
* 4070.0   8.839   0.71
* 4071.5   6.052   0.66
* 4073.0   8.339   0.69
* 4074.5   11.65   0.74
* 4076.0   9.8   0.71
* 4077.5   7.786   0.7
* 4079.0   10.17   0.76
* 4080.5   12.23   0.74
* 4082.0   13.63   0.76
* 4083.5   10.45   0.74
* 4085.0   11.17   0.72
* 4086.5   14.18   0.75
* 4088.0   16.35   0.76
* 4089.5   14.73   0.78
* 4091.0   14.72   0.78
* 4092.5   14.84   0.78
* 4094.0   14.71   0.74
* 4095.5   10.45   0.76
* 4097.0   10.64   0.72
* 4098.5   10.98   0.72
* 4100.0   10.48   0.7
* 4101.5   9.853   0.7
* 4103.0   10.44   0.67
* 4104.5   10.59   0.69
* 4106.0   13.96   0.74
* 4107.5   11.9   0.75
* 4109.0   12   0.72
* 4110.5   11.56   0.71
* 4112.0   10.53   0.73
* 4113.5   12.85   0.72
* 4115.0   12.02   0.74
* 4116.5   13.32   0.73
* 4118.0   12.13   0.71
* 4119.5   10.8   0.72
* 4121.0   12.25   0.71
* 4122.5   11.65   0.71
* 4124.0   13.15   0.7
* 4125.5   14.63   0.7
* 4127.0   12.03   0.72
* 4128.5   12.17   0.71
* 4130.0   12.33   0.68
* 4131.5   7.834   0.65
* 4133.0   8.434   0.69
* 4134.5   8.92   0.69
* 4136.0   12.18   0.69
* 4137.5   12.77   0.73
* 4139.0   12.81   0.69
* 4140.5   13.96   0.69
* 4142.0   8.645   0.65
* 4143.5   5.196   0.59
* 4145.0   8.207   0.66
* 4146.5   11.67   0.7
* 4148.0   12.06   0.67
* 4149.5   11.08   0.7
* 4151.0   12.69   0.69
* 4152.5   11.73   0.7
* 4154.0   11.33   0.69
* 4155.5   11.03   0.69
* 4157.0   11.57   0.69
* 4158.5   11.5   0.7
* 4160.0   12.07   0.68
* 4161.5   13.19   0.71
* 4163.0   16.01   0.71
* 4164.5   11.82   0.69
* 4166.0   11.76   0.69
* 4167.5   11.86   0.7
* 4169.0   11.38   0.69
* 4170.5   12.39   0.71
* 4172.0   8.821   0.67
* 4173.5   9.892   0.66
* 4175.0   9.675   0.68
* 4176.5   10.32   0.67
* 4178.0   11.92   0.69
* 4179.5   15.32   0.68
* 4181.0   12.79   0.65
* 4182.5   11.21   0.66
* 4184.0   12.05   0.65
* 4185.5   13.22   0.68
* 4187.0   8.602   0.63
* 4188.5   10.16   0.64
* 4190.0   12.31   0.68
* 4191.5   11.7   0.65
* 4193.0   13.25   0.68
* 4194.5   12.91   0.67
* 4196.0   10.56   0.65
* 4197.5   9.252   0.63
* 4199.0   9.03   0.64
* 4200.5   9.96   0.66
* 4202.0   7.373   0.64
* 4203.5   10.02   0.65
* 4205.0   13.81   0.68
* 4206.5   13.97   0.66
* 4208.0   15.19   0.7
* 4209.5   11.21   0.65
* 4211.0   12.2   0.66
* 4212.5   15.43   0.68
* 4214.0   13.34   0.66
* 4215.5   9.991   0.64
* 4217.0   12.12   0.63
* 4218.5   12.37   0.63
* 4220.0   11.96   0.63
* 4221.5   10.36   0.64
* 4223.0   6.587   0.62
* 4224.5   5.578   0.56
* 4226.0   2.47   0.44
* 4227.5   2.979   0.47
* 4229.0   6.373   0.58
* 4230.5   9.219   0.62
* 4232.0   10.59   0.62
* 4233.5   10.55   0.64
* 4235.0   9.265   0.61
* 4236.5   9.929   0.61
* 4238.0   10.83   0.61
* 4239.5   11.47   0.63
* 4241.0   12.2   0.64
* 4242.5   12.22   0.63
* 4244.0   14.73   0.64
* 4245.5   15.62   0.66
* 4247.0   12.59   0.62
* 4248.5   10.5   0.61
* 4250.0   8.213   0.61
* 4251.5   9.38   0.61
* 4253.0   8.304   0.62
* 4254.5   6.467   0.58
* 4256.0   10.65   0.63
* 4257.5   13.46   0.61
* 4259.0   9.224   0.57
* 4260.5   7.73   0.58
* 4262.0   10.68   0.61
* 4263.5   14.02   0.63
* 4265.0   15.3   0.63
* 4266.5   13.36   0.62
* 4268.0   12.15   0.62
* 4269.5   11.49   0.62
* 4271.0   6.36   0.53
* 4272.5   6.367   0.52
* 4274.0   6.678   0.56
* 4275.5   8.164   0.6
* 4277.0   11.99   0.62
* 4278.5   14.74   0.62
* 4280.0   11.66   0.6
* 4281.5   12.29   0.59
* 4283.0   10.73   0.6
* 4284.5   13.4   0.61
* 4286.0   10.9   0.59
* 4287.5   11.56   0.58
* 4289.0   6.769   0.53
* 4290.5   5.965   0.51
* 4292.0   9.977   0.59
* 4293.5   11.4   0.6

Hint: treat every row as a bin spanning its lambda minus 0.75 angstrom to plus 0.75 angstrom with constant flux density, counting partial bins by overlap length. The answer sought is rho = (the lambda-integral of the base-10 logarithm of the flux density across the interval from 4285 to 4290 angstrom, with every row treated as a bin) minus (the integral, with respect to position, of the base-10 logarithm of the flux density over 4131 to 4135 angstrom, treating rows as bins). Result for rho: 1.2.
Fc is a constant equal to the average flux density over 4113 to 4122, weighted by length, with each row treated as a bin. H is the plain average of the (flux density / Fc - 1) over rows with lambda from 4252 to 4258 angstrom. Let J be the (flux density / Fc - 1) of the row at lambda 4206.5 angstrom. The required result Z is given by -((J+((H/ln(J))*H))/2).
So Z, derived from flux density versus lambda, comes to -0.06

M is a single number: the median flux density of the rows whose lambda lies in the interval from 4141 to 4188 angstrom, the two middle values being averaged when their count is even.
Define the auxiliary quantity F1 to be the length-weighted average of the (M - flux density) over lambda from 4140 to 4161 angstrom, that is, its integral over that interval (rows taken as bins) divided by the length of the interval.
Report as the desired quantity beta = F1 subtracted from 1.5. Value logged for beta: 0.7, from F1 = 0.77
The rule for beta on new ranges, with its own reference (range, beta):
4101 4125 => 1.7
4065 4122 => 1.3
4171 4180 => 0.7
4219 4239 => -1.9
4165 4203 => 0.9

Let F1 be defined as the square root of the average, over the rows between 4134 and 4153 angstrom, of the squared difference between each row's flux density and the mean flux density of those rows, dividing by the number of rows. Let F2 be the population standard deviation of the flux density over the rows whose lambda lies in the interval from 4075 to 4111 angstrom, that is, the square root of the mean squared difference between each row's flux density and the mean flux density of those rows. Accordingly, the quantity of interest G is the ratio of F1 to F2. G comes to 1.12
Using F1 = 2.4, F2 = 2.1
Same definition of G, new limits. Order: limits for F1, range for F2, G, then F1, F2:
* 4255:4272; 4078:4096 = 1.28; 2.6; 2.0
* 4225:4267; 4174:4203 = 1.67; 3.2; 1.9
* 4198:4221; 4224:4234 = 0.70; 2.2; 3.1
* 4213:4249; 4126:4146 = 1.27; 3.2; 2.5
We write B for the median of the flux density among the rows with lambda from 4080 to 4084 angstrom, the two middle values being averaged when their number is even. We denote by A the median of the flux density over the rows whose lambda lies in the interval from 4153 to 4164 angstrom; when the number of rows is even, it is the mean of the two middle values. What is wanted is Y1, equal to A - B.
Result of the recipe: -0.7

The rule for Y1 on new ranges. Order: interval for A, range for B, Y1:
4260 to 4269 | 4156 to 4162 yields 0.9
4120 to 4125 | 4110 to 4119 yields 0.2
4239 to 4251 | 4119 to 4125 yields 0.3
